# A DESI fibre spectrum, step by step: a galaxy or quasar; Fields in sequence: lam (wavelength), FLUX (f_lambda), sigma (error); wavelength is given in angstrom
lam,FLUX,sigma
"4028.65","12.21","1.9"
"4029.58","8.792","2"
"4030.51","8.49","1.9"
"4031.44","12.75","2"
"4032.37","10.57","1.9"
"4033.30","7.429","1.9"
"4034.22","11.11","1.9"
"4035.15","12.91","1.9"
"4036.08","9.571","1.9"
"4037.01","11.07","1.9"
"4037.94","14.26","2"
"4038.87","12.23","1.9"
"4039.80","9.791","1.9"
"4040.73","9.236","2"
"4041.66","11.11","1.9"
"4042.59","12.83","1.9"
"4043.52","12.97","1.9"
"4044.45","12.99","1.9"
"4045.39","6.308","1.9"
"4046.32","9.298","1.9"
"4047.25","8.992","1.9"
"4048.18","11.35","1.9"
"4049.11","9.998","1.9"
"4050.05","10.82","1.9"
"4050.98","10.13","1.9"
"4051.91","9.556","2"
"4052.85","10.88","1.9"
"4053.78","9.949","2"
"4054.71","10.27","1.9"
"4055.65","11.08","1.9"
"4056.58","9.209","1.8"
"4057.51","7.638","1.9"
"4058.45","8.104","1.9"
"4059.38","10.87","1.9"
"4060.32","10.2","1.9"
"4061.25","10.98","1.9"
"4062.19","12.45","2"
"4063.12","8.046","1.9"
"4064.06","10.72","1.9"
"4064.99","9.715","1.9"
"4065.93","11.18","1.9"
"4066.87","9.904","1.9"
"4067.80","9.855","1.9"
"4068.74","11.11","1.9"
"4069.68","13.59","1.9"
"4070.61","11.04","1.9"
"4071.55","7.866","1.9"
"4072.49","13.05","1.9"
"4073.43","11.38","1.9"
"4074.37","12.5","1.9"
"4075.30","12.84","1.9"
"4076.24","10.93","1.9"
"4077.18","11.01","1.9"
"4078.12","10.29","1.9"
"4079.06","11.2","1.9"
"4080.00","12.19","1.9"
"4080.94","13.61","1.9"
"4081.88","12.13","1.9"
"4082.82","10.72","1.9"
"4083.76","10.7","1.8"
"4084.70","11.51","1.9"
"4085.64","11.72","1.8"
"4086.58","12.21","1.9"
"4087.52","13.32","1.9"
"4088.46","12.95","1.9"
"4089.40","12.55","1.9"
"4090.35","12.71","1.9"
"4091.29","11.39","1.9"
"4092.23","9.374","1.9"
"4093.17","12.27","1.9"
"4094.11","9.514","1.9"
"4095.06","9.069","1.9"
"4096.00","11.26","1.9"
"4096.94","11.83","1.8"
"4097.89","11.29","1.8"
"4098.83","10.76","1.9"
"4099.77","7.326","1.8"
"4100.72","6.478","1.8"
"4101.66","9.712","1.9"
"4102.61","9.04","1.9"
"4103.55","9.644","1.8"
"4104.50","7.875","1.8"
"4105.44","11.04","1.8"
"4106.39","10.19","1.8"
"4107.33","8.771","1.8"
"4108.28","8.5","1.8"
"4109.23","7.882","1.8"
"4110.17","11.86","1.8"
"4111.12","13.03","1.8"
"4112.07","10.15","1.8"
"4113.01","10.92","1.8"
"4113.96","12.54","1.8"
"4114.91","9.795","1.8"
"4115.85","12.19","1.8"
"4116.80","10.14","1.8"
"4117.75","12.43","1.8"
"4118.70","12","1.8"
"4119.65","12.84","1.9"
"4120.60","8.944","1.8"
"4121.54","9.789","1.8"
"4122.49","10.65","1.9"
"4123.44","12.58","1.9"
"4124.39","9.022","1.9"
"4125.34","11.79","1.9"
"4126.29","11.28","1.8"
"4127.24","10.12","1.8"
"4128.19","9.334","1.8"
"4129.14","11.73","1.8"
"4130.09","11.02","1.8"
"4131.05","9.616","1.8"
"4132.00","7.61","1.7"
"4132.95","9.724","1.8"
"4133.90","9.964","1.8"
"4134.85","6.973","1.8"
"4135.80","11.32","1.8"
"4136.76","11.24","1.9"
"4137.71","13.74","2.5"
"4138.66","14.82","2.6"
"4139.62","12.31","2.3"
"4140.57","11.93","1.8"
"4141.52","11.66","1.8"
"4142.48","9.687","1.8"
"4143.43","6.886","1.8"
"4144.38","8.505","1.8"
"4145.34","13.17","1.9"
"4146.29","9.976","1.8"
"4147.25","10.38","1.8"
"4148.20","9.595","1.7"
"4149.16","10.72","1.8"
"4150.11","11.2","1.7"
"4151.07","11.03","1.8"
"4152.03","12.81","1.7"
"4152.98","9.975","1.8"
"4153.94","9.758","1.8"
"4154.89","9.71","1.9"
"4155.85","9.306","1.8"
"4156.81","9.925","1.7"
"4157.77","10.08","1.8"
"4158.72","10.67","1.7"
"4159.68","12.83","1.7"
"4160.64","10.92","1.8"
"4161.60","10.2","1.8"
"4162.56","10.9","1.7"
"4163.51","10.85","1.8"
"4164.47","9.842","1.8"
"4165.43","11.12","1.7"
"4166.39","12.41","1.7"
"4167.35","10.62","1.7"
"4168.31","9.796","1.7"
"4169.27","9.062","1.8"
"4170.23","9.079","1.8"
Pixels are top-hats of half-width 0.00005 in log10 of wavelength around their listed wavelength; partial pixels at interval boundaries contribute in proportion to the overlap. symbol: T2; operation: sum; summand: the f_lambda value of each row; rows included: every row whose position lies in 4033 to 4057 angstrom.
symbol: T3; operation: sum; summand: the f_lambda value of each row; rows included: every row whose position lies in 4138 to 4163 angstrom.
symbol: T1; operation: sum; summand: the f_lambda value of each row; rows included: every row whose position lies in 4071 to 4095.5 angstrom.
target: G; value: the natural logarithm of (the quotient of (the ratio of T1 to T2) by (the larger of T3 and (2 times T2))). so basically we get -6.23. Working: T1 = 299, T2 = 275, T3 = 279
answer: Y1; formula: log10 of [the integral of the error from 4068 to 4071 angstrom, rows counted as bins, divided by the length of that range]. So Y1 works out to 0.279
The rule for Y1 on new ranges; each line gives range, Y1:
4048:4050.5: 0.278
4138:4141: 0.353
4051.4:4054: 0.293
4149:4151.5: 0.246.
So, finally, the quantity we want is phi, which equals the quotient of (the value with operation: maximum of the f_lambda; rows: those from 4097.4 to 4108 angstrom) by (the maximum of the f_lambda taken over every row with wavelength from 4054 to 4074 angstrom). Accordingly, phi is 0.83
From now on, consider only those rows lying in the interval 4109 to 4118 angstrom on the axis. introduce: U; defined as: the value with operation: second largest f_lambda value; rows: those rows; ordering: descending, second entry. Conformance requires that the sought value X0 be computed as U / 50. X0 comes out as 0.251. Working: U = 12.54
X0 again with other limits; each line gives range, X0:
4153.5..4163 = 0.218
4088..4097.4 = 0.254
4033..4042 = 0.258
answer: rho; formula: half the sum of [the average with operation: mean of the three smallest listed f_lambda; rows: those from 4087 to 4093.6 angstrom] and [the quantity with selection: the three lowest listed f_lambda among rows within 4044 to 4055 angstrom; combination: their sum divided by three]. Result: 9.6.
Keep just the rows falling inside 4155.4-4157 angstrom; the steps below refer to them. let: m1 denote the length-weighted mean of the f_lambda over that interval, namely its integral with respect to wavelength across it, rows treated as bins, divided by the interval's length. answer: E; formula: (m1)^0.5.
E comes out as 3.09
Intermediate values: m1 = 9.5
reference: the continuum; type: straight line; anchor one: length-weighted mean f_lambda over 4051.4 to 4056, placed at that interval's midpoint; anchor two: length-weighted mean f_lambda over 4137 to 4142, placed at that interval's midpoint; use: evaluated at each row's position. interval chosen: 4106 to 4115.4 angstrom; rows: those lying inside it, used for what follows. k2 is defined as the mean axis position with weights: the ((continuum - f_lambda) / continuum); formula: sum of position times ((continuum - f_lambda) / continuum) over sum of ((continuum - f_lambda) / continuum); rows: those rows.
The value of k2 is 4109.5 angstrom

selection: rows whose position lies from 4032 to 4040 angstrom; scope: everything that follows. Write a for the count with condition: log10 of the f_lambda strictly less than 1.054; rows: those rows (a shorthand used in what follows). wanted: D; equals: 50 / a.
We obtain 8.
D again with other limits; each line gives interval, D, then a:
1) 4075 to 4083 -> 10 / 5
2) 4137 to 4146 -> 17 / 3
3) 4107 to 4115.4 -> 8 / 6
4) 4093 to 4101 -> 7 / 7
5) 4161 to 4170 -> 6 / 8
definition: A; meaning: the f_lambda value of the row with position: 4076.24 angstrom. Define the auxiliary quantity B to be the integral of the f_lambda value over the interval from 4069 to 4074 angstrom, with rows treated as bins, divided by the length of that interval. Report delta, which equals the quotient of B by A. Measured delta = 1.042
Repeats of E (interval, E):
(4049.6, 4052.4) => 3.19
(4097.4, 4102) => 3.02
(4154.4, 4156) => 3.09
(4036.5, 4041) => 3.37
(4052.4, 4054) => 3.24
